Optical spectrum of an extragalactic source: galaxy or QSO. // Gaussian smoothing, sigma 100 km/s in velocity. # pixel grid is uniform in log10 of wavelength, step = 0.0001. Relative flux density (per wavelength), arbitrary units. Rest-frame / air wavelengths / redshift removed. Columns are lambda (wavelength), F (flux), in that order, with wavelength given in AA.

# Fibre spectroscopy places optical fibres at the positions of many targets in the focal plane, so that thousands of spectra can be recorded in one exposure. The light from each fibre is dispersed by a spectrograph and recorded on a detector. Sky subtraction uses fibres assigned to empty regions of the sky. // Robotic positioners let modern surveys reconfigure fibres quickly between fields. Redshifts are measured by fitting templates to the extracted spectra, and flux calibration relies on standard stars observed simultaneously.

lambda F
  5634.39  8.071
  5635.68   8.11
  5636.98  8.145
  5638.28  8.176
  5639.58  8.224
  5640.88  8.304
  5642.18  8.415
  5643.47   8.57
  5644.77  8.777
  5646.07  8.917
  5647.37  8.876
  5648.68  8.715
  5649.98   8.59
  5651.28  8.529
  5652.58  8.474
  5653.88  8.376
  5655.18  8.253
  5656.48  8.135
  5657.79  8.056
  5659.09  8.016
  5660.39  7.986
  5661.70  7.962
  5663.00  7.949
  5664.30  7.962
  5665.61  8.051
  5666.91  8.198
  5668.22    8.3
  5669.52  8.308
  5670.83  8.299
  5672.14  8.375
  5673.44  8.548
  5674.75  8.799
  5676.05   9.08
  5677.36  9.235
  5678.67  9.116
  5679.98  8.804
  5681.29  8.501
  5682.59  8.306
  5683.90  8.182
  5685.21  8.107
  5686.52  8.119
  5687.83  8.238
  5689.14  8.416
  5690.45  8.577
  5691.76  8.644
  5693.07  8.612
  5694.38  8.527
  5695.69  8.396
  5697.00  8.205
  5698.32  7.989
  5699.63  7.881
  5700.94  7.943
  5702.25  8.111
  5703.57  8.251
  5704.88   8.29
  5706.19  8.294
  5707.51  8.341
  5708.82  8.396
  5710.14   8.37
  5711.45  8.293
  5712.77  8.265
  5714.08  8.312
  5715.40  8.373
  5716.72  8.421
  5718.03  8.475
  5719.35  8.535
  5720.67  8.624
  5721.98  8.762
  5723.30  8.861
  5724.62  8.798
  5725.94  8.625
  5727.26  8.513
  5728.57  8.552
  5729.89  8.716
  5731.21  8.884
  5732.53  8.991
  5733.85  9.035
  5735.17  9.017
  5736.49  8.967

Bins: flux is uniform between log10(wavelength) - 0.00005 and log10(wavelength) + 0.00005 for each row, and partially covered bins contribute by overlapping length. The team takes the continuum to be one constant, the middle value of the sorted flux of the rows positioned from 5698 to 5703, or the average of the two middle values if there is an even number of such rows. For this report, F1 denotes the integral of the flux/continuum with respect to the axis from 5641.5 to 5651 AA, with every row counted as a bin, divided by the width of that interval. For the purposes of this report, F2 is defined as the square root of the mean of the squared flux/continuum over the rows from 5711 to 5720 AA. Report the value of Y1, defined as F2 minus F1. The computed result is -0.04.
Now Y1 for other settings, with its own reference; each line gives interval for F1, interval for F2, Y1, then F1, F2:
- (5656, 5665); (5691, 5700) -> 0.04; 1.00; 1.05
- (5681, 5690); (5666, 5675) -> 0.02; 1.04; 1.06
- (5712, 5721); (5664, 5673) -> -0.03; 1.06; 1.03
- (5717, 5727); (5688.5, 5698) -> -0.02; 1.09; 1.06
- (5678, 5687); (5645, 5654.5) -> 0.02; 1.06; 1.08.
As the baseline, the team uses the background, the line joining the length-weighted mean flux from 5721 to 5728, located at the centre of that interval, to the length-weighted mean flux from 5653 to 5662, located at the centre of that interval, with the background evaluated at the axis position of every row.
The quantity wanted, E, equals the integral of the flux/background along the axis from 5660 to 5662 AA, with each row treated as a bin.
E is 1.9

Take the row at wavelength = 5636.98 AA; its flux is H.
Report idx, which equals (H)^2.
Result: 66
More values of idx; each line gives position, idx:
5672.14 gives 70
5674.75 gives 77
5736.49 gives 80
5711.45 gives 69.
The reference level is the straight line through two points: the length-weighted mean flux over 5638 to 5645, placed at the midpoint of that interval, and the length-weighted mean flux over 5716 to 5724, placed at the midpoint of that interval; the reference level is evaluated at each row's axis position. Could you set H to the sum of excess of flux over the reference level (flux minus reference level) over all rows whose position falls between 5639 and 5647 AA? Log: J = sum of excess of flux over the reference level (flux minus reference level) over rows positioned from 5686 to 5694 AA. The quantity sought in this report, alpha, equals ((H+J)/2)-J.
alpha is 0.7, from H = 0.7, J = -0.6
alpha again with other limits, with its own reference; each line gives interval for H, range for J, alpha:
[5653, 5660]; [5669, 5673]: -0.5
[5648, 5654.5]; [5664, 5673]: 1.2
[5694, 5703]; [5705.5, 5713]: -0.6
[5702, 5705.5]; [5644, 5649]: -1.3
